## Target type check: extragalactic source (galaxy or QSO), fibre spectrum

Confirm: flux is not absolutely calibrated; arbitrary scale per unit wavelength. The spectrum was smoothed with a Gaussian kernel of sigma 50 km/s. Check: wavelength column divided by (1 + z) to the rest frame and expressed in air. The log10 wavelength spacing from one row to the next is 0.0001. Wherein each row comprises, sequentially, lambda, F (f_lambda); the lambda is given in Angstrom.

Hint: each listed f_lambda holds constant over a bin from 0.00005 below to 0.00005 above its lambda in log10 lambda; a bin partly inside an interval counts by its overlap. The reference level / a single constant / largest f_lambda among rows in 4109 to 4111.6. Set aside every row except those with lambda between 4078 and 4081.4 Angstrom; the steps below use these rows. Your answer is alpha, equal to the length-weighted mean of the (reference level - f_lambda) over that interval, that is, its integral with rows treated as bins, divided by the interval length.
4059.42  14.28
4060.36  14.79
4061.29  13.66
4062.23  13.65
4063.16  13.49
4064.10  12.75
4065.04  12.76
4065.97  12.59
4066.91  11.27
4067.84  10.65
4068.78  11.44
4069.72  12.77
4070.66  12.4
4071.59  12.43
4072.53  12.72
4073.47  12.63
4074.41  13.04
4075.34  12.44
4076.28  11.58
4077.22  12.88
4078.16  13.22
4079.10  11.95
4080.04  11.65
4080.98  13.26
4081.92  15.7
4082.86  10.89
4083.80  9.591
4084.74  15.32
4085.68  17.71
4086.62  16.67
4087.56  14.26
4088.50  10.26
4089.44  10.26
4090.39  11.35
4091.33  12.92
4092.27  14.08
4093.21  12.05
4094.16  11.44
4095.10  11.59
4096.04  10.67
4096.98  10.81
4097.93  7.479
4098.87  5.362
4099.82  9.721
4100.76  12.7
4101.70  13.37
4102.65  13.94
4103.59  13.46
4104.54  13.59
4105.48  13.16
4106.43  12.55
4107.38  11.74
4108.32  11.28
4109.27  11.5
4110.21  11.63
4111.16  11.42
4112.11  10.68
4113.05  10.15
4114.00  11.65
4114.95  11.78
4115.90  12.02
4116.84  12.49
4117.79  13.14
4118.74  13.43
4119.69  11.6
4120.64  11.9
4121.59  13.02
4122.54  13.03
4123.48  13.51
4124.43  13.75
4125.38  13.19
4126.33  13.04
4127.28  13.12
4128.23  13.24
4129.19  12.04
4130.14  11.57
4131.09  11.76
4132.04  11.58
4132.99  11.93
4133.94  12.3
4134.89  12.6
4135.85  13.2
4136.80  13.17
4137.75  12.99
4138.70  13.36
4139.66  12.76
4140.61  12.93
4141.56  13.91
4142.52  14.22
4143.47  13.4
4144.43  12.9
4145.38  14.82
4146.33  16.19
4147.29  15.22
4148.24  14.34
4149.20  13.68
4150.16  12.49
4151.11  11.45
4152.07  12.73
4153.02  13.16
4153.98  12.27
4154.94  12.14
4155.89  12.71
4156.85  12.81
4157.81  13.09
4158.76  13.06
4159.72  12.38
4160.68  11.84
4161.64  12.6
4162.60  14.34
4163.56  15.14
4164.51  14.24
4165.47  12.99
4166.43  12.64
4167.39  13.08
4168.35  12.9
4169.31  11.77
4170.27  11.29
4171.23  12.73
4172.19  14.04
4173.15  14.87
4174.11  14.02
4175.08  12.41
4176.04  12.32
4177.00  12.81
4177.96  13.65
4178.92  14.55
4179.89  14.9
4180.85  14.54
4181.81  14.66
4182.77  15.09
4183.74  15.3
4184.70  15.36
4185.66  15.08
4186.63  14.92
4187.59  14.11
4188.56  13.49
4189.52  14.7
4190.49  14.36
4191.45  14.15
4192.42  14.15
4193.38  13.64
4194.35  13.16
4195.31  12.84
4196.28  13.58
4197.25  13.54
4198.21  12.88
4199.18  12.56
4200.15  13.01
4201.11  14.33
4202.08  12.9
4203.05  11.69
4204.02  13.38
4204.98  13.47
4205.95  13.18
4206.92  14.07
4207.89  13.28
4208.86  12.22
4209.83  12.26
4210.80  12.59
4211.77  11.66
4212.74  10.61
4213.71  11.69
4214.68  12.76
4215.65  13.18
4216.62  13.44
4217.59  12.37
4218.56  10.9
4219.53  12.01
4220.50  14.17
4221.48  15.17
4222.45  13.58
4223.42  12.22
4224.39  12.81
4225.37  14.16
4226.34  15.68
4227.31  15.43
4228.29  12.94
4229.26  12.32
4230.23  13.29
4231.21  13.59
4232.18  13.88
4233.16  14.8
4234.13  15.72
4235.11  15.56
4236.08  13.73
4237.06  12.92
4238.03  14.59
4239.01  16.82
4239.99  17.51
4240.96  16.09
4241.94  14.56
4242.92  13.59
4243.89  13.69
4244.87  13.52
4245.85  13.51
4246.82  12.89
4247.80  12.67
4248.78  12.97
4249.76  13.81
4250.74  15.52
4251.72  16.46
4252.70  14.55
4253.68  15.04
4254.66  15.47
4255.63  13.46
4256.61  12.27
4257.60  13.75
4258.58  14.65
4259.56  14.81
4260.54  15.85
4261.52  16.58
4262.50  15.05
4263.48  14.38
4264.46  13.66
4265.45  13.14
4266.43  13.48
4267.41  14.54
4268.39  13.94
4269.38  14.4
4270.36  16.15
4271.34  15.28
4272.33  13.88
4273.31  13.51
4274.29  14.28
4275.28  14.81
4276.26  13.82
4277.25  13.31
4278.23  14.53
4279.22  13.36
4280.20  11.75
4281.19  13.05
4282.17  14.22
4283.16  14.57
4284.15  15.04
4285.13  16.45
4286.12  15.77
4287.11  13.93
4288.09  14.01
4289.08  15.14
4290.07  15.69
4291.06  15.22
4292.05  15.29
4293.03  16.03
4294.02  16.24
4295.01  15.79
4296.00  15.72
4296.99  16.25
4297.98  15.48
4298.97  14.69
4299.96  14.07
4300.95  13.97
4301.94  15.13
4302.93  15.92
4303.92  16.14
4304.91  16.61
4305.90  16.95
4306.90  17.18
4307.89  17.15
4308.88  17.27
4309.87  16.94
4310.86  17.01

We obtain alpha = -0.81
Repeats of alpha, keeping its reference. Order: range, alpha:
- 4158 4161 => -0.89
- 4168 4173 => -1.06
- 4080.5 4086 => -2.00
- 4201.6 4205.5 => -1.23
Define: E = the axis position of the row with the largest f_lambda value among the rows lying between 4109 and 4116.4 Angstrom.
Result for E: 4115.90 Angstrom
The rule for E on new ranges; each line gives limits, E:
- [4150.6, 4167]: 4163.56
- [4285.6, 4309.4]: 4308.88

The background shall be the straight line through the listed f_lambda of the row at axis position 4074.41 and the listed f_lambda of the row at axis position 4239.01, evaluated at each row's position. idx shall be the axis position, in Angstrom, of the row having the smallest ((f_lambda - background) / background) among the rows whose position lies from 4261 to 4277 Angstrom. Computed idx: 4265.45 Angstrom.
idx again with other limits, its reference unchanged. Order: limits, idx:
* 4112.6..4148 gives 4113.05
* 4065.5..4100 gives 4098.87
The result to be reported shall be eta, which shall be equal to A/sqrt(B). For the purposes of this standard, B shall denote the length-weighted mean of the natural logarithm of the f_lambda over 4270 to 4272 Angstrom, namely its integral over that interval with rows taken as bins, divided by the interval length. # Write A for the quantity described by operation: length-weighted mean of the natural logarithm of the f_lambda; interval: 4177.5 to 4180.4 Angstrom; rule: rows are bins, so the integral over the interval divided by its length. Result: 1.61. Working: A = 2.662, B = 2.74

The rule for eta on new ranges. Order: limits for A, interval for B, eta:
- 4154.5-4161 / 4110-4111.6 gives 1.62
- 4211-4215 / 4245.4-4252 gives 1.52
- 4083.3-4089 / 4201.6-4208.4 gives 1.63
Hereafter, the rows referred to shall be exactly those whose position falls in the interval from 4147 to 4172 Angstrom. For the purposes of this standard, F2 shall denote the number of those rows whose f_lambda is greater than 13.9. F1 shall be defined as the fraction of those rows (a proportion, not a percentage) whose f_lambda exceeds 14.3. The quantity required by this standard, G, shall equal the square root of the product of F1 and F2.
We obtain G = 0.9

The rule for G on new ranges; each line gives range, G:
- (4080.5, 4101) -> 1.0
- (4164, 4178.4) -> 0.5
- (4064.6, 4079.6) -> 0.0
